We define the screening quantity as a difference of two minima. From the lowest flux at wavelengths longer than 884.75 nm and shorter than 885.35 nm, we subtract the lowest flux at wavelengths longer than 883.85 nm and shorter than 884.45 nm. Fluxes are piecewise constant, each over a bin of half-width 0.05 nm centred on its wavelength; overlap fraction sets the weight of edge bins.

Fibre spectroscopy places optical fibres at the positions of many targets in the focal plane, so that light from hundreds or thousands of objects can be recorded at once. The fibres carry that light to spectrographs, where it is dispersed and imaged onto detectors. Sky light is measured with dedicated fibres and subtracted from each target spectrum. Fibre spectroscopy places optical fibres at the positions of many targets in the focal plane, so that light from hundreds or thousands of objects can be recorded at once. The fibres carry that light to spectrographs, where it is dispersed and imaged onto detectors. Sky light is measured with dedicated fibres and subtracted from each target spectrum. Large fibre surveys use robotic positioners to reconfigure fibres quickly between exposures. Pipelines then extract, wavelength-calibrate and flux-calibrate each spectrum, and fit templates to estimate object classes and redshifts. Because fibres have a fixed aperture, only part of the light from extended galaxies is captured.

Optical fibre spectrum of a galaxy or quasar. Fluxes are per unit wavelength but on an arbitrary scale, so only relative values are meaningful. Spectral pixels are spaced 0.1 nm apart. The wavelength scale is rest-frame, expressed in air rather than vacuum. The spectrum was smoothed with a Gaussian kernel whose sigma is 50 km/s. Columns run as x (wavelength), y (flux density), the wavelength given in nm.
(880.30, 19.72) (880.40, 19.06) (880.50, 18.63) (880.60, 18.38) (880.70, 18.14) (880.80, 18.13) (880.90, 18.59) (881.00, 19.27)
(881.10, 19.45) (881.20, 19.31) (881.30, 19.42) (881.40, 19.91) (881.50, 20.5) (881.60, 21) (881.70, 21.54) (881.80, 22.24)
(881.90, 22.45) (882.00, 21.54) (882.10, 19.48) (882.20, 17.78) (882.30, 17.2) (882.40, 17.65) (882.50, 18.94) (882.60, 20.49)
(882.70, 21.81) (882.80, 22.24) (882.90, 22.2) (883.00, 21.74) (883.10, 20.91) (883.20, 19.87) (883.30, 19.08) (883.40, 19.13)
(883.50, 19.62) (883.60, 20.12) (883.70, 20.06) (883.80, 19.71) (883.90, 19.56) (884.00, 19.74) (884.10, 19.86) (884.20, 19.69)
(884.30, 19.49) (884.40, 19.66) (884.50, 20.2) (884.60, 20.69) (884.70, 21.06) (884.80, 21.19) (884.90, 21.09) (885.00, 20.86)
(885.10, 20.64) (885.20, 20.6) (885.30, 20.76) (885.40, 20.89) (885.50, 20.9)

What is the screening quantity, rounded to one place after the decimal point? 1.1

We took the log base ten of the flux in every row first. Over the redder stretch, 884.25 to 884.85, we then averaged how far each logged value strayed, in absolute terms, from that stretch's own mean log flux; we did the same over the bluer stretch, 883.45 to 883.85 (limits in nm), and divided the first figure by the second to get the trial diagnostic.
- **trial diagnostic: 2.7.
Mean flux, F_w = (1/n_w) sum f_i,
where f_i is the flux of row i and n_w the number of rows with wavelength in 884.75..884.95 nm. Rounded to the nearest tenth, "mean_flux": 21.1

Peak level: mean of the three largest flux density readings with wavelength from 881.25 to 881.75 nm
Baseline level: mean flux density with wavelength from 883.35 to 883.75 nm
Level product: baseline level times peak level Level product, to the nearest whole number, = 415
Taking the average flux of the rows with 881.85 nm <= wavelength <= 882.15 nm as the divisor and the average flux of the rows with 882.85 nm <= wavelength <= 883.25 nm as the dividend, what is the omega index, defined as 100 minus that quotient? 99.0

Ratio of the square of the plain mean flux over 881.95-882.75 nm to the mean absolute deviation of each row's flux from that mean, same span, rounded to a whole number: 255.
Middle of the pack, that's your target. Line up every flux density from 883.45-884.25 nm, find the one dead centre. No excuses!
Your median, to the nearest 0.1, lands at 19.7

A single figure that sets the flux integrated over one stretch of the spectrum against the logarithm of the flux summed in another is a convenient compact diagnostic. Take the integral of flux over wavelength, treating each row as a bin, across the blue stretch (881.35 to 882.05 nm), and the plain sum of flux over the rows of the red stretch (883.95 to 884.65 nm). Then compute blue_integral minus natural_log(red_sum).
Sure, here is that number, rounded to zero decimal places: 10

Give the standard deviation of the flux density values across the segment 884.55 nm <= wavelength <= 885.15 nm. 0.2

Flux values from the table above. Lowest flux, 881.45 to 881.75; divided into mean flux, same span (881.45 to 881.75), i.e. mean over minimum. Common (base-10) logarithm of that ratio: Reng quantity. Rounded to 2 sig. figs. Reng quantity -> 0.011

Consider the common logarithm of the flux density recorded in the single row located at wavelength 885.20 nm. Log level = 1.314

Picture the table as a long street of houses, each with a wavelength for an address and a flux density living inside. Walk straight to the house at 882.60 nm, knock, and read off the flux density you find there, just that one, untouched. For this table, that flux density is 20.49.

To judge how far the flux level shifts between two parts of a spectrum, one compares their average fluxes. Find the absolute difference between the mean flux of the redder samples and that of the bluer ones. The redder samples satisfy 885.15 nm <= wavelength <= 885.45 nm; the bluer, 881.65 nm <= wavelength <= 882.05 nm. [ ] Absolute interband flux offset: 1.2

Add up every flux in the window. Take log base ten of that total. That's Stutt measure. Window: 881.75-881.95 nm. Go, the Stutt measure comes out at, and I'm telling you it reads 1.65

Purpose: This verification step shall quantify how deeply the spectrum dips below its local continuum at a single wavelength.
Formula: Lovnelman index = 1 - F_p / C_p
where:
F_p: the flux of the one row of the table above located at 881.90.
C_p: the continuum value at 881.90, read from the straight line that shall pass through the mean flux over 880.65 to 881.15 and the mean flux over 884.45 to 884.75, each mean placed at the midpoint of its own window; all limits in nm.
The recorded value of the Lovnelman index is -0.17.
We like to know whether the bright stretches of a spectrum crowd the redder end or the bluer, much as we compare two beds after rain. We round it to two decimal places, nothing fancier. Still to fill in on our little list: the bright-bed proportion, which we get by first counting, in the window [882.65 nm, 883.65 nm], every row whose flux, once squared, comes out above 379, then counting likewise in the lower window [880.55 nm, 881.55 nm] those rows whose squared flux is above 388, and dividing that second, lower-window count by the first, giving 0.25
